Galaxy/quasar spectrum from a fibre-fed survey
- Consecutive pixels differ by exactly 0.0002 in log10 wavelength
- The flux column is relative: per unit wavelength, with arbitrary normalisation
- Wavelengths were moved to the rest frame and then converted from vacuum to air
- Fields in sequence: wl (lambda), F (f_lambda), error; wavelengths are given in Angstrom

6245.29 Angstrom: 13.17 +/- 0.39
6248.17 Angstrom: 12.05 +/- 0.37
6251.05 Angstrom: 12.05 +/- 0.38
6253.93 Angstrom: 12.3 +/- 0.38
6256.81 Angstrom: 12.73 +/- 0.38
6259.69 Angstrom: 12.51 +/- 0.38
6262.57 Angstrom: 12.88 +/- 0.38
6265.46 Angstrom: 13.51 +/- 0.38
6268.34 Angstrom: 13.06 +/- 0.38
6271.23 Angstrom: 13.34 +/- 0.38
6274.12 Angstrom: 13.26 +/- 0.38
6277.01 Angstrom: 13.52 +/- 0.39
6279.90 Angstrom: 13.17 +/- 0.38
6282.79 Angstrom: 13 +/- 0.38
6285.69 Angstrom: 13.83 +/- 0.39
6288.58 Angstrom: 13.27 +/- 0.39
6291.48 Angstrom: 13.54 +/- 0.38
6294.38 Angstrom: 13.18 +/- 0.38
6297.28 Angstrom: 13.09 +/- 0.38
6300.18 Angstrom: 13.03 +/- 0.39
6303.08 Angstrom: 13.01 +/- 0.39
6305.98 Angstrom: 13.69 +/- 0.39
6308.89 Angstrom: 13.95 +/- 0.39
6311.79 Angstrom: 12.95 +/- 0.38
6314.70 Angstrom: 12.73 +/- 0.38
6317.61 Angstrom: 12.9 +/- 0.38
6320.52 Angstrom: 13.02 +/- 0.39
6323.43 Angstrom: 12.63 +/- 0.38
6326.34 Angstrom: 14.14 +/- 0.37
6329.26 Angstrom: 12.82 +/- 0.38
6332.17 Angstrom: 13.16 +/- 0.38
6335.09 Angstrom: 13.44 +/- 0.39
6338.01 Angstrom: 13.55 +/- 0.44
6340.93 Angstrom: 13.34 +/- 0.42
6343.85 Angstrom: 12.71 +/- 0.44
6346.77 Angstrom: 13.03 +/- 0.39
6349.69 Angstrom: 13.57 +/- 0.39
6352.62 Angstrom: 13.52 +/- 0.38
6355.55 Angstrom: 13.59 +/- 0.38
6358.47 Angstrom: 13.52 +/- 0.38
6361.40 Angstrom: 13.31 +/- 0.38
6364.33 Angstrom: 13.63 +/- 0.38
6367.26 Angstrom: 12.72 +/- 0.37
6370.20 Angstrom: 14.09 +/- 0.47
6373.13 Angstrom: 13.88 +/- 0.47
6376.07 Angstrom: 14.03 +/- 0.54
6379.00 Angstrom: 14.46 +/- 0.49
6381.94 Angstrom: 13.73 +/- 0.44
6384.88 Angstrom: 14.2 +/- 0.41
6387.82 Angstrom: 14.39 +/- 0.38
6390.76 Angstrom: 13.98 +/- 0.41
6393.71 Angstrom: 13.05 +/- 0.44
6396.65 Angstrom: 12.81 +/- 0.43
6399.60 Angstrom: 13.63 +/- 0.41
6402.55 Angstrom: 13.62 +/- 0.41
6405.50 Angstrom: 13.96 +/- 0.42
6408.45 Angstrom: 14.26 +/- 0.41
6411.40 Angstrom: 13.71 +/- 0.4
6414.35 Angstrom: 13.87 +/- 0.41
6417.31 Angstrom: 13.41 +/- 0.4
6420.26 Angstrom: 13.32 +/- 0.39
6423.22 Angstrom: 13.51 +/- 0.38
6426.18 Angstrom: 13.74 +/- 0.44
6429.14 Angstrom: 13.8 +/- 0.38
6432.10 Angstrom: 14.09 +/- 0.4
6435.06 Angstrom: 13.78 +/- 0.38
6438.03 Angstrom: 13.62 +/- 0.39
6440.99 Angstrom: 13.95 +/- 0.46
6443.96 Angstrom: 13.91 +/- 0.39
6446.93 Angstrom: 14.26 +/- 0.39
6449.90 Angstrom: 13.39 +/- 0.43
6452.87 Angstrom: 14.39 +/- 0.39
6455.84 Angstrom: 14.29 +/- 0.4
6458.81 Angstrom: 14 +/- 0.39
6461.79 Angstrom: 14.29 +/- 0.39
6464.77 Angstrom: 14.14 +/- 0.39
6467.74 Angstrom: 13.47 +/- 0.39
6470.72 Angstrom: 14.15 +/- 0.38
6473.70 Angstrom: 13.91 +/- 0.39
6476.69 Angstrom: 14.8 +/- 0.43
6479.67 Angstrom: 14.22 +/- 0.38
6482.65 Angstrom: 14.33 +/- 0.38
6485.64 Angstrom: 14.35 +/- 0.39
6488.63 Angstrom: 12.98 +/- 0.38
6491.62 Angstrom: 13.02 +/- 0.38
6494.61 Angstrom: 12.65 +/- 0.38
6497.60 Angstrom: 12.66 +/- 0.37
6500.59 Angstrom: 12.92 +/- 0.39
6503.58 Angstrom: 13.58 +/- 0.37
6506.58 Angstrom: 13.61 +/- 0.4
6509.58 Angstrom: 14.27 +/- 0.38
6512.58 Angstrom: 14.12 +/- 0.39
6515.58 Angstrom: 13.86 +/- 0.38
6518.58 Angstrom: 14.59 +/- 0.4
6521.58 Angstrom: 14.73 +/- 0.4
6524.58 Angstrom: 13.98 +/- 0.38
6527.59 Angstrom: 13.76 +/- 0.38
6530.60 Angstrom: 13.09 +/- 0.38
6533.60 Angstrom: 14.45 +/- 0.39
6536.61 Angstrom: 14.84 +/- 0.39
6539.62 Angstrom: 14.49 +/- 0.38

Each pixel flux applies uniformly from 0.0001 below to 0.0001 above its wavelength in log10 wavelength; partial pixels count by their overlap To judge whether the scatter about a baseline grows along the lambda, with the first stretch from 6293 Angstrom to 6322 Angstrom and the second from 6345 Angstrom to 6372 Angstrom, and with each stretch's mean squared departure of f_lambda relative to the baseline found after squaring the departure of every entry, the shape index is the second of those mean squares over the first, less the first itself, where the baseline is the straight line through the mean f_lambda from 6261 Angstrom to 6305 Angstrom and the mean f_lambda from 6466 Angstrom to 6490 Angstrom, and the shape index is 0.7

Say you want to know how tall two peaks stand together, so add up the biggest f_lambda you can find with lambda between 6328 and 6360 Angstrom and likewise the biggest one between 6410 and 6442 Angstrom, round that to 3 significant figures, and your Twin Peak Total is 27.7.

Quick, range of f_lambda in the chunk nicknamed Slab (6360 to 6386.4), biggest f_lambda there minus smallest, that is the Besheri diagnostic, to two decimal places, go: 1.74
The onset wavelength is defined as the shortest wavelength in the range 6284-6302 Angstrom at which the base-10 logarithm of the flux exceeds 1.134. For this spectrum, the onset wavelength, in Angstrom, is 6285.69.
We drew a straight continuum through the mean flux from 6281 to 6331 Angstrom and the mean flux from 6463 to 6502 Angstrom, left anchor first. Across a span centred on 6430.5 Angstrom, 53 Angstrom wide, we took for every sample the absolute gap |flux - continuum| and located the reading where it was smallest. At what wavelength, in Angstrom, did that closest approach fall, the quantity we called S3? 6423.22 Angstrom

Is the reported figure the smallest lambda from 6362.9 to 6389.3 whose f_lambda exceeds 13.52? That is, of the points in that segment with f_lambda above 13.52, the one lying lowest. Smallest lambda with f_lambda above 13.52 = 6364.33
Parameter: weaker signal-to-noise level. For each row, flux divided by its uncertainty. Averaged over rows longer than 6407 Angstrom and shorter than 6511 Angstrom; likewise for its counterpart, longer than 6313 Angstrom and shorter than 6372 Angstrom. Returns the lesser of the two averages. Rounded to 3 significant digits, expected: 33.8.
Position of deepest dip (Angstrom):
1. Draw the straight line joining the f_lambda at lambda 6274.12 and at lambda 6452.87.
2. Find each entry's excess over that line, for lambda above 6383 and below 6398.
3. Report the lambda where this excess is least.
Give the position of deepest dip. 6396.65 Angstrom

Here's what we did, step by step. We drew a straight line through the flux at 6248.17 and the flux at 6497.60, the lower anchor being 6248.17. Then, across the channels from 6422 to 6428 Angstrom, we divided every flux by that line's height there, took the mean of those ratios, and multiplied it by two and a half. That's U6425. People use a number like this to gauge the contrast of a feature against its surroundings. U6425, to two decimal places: 2.73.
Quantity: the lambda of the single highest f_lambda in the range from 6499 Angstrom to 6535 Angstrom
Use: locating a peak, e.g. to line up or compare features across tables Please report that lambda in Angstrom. 6521.58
